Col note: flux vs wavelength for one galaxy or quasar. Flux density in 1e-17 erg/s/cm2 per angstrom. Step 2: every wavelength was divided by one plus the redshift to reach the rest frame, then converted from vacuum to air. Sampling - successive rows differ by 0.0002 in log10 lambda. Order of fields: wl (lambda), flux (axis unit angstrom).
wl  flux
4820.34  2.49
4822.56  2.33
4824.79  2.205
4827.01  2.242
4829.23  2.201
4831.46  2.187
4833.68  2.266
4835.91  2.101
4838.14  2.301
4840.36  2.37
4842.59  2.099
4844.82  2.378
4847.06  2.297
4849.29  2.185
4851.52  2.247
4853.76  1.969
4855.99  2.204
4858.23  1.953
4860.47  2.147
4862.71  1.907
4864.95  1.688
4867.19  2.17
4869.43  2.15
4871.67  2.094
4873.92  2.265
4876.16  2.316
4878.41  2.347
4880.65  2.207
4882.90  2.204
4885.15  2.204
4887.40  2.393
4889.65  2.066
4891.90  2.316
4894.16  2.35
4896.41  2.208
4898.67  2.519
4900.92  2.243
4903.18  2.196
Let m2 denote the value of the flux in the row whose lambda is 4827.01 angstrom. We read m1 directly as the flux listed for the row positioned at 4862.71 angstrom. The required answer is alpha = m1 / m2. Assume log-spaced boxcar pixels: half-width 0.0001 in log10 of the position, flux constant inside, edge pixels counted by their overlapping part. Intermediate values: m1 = 1.907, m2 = 2.242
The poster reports 0.85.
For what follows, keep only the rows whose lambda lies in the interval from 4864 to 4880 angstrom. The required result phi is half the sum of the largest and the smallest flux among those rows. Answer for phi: 2.02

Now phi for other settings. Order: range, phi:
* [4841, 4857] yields 2.17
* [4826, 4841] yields 2.24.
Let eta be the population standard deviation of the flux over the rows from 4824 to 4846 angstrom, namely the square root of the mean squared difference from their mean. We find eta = 0.09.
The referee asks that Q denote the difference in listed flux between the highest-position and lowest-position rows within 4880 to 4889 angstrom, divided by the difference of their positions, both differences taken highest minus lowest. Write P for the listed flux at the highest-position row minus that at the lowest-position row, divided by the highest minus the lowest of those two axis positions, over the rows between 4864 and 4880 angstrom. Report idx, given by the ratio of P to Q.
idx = 1.8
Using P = 0.049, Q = 0.028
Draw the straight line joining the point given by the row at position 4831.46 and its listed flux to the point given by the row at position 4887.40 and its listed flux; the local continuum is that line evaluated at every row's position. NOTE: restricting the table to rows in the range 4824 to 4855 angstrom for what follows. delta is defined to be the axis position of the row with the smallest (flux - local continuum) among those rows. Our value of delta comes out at 4853.76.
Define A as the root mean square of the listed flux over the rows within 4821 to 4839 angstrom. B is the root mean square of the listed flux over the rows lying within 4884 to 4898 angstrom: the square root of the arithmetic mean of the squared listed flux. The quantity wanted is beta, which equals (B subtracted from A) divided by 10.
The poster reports -0.003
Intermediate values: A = 2.23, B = 2.259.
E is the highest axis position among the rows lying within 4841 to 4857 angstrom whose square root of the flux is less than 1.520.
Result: 4855.99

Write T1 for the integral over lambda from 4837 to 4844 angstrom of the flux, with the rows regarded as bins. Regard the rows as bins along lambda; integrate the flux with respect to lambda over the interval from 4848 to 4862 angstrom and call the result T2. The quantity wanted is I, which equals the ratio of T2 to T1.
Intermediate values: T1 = 16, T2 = 30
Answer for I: 1.9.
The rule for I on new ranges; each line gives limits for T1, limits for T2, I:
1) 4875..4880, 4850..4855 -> 0.9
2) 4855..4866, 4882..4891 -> 0.9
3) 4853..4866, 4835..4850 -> 1.3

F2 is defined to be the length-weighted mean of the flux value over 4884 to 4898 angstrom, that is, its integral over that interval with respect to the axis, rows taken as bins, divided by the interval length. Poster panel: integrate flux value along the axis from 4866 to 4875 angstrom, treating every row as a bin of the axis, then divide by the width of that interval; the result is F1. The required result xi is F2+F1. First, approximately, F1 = 2.17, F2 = 2.26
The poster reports 4.4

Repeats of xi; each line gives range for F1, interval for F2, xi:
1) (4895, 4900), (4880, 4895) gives 4.6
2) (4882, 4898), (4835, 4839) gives 4.5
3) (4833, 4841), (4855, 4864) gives 4.3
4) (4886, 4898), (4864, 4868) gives 4.2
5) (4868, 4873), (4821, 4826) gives 4.4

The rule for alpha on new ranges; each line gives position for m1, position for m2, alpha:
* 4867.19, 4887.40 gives 0.91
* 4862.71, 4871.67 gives 0.91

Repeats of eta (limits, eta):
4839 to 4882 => 0.17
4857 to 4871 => 0.17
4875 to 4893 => 0.10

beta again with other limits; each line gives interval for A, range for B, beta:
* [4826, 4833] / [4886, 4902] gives -0.009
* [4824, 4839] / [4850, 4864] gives 0.014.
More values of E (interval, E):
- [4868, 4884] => 4882.90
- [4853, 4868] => 4867.19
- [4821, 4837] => 4835.91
